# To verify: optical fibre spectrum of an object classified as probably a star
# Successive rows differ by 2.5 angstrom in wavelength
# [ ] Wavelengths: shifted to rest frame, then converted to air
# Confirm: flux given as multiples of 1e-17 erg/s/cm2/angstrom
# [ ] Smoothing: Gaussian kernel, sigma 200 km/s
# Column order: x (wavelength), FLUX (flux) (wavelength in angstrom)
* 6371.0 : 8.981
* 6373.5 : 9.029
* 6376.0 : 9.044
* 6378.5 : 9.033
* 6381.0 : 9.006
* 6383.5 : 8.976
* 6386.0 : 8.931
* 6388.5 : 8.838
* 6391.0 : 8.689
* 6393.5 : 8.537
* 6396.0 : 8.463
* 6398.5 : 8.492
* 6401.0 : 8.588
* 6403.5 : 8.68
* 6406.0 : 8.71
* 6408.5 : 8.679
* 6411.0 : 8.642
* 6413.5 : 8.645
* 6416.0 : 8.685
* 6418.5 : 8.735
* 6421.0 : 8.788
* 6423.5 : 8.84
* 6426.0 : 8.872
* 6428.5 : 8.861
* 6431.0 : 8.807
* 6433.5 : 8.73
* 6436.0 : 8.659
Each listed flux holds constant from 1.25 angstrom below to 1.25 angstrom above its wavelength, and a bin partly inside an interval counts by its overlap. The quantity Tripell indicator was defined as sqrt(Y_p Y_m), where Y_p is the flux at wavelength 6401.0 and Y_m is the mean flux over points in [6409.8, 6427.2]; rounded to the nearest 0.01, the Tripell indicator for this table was 8.67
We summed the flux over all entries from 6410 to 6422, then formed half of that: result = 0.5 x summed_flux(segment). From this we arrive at 22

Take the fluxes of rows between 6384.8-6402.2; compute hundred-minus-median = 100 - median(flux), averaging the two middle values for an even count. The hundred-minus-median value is 91.4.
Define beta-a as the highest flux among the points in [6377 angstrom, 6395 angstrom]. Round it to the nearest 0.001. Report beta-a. 9.033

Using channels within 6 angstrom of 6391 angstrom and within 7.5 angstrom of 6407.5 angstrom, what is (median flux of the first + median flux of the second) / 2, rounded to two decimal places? 8.68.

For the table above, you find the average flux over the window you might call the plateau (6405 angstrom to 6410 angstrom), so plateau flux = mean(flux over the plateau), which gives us 8.69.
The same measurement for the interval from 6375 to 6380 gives 9.04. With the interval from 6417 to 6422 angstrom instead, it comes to 8.76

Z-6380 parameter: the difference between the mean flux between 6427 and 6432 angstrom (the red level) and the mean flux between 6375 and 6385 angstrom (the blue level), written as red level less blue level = -0.2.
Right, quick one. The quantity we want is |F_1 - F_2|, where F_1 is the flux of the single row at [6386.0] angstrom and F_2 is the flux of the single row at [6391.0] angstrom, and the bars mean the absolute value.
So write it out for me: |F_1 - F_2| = 0.24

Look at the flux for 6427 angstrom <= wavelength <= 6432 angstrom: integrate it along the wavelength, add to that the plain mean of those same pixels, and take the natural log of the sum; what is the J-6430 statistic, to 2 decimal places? 3.97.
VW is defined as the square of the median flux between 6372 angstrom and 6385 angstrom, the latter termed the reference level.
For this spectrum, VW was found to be 81.5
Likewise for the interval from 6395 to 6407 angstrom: 73.8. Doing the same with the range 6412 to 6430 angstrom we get 77.2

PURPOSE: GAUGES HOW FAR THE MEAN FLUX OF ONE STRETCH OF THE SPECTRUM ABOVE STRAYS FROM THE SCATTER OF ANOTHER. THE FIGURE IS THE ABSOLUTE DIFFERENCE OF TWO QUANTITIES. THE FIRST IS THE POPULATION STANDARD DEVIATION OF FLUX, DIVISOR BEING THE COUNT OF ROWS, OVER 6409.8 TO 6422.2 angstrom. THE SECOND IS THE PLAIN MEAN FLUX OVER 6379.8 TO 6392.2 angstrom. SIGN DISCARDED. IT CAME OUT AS 8.83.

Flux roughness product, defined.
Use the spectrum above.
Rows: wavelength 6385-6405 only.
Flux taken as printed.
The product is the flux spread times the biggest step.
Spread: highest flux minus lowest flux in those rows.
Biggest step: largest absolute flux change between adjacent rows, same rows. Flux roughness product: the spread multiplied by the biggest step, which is 0.071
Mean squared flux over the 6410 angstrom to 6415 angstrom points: 74.7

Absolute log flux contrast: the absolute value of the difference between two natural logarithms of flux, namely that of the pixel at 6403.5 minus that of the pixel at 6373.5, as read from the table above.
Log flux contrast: 0.039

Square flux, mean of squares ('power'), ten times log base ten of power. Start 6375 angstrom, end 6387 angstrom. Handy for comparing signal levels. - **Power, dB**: 19.1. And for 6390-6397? 18.7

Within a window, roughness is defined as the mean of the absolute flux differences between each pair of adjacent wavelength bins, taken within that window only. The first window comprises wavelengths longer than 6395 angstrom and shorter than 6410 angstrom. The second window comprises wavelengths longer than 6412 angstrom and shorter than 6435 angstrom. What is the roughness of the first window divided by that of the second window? 1.2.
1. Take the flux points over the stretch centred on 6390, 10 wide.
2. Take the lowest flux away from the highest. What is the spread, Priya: 0.39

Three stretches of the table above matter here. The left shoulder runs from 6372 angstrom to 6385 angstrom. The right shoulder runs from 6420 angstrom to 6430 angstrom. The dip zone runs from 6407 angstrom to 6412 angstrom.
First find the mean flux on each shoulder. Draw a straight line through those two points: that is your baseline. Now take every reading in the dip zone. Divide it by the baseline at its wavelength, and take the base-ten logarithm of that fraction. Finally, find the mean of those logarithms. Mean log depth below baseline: -0.012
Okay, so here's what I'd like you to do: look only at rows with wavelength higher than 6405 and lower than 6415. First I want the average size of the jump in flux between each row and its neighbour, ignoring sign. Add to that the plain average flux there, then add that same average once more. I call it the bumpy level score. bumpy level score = 17.4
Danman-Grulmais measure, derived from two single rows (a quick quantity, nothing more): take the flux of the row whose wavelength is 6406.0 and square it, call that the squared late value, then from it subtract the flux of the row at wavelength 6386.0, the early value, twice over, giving 58.0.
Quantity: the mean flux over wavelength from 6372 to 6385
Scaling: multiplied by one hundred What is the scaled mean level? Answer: 902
